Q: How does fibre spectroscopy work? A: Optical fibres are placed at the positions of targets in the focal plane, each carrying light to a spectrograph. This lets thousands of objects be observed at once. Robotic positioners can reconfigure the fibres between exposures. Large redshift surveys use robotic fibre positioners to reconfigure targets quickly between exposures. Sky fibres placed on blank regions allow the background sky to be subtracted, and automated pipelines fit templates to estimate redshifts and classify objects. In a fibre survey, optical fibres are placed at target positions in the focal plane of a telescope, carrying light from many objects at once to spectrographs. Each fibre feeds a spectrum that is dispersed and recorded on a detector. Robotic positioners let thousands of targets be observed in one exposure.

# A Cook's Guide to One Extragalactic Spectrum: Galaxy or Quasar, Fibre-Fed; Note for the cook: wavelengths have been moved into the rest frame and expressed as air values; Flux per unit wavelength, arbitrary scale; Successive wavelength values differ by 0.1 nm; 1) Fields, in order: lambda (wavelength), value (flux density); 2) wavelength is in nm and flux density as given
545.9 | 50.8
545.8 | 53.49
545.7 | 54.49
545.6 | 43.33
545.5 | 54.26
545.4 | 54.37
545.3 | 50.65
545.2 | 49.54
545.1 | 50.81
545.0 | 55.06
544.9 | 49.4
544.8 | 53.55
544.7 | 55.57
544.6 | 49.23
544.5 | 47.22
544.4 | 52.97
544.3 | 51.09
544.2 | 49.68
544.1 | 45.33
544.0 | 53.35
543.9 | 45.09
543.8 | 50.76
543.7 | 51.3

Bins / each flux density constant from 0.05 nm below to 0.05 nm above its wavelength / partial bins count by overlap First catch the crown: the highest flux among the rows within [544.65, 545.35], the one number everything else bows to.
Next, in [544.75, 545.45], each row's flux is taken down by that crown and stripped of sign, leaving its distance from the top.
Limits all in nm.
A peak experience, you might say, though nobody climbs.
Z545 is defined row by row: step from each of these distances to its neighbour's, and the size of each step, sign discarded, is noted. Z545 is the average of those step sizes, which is 3.36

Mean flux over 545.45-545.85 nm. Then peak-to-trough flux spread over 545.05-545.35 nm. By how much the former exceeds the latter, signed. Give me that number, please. 50.1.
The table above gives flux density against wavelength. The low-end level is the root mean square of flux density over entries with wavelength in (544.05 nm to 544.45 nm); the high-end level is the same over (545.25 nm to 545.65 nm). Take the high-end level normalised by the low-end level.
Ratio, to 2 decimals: 1.02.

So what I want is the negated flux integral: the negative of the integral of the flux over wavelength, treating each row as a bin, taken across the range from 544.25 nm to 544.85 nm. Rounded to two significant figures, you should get -31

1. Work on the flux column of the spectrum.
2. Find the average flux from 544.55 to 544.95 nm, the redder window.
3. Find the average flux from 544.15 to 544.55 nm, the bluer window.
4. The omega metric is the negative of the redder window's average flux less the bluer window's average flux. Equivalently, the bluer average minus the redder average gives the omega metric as -1.70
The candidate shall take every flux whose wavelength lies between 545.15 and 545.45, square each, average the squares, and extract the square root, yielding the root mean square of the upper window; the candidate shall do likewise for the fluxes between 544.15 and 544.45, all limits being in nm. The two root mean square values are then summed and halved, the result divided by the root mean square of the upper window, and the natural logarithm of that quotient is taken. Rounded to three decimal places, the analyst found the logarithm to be -0.003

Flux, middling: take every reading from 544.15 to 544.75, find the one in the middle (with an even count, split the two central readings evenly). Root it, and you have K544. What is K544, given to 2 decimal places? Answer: 7.10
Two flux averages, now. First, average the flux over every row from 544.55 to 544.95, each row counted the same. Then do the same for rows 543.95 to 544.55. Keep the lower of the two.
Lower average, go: 49.9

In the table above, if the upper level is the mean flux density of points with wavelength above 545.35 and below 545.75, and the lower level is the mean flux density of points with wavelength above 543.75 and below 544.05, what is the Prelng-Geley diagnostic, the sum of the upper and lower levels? 101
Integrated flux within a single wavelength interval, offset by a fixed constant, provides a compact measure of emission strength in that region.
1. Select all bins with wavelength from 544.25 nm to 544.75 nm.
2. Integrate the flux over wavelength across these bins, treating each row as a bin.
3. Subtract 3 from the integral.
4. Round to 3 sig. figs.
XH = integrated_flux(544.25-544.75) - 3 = 22.6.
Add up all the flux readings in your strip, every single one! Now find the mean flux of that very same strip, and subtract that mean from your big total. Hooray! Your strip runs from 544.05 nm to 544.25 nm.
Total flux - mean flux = 48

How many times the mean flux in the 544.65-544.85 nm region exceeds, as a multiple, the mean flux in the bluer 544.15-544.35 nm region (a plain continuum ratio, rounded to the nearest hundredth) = 1.08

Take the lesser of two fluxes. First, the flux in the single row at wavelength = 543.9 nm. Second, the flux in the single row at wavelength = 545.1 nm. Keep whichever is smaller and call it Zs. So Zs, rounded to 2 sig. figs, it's 45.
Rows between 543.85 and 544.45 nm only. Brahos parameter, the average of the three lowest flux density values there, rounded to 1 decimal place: 46.7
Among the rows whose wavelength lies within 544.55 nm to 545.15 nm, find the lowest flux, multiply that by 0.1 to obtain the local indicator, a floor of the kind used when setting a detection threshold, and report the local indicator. 4.9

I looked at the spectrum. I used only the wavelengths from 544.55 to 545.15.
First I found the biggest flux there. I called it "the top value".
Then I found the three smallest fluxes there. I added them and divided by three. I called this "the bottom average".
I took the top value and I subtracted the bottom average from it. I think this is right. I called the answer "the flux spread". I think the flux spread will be 5.8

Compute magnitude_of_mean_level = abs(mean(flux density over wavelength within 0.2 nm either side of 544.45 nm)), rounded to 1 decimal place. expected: 50.1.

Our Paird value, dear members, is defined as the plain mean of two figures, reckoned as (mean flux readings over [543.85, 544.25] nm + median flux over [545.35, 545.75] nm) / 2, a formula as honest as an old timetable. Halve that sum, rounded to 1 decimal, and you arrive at 51.3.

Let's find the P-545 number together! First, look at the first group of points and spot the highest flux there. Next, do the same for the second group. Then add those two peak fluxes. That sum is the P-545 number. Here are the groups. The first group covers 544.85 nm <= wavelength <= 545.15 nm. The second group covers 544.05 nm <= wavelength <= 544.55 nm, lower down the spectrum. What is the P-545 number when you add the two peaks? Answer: 108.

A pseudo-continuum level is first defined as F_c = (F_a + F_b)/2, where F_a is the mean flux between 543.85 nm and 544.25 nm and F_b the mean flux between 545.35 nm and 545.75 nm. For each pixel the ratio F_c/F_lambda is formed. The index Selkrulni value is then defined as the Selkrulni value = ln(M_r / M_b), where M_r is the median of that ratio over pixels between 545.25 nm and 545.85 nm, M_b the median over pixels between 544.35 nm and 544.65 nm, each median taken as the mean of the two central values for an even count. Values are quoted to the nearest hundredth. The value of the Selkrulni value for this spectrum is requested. -0.09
